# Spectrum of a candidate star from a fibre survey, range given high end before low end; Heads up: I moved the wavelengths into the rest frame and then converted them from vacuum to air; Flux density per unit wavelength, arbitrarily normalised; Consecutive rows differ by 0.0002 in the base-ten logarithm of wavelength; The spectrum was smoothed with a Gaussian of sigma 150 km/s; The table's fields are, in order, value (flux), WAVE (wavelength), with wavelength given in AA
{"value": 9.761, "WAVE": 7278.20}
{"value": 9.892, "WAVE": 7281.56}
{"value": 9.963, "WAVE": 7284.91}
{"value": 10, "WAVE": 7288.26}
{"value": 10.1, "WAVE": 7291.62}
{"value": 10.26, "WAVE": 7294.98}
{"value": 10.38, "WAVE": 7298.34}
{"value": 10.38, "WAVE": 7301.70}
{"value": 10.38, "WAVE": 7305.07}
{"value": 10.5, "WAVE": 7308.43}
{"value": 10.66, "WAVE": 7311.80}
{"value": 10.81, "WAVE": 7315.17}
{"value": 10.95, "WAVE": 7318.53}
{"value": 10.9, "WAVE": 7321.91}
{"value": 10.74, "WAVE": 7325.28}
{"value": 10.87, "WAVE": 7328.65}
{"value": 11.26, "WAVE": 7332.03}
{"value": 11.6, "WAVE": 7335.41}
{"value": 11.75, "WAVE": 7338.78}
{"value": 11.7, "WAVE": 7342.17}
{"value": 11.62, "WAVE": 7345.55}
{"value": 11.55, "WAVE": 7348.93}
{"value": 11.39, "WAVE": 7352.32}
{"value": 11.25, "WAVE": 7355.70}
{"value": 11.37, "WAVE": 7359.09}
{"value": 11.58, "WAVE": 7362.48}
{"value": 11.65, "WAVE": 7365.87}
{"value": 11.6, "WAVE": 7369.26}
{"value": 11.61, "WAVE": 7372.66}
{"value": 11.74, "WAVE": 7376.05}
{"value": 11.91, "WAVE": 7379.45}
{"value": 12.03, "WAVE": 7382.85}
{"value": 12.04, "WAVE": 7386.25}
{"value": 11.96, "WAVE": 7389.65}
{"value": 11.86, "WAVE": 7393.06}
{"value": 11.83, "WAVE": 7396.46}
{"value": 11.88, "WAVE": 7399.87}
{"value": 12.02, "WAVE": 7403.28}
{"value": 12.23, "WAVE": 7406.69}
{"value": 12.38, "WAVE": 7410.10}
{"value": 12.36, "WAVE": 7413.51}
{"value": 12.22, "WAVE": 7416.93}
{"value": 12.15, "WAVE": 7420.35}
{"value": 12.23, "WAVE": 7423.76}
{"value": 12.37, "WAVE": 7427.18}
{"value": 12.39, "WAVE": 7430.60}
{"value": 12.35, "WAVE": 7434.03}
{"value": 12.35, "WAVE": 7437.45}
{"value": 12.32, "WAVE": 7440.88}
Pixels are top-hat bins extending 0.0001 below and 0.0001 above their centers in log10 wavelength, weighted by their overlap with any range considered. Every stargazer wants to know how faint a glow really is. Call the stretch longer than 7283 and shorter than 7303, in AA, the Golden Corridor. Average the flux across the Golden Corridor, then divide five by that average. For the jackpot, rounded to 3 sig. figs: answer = 0.491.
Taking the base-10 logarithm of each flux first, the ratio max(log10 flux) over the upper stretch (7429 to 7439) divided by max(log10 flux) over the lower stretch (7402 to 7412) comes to 1.00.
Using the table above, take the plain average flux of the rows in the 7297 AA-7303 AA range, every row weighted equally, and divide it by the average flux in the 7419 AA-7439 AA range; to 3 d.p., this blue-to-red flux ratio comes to 0.843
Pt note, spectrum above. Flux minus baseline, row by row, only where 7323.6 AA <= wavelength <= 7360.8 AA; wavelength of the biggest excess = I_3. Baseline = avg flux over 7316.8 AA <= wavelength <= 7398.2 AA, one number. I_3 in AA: 7338.78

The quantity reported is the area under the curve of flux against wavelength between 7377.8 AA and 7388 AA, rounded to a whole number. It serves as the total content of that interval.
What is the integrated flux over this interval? 122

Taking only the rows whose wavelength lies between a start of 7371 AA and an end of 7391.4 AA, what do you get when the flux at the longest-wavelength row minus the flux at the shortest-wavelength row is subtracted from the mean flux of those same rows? 11.5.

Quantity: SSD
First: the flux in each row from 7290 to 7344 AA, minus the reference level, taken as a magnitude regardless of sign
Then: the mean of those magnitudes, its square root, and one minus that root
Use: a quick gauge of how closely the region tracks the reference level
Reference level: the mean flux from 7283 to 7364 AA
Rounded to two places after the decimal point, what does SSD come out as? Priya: 0.35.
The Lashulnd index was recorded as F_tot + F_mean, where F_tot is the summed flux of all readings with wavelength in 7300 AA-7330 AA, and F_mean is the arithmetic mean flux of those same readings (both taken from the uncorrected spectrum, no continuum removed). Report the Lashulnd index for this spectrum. 107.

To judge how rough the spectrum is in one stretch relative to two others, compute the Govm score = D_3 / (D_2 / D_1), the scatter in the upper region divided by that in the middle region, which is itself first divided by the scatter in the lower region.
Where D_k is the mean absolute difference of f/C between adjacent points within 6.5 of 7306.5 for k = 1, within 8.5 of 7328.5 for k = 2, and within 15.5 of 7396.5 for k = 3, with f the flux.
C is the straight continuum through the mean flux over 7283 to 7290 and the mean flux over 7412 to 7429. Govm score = 0.0028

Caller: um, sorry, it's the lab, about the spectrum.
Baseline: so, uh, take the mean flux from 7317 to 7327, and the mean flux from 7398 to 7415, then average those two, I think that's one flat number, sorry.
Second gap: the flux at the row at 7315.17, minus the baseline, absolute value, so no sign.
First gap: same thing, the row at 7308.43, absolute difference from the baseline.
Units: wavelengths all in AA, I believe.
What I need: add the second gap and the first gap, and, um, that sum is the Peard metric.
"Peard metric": 1.7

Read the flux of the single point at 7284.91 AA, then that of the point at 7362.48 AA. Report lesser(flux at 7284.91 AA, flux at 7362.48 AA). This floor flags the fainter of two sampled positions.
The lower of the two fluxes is 9.96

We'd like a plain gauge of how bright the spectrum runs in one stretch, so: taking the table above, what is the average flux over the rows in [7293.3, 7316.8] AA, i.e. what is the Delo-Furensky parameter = 10.5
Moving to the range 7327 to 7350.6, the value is 11.5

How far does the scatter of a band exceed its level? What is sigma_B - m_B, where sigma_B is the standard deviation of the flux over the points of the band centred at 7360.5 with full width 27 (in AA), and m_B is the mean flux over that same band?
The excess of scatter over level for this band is -11.4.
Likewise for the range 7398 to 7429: -12.0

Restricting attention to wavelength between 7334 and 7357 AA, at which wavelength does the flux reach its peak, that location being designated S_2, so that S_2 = 7338.78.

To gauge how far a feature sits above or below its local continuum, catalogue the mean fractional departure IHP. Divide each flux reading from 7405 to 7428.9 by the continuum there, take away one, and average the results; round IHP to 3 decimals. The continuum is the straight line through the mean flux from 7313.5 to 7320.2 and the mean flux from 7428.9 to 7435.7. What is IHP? 0.009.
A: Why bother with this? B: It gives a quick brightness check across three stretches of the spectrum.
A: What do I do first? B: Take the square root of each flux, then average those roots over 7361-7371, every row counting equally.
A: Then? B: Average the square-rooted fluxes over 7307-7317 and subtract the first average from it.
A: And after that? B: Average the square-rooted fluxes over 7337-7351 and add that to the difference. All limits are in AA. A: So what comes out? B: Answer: 3.27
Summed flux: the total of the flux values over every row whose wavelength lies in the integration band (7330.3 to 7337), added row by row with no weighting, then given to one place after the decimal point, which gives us 22.9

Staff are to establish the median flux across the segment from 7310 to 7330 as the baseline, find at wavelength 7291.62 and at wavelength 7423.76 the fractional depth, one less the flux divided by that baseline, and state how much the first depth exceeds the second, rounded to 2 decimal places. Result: 0.20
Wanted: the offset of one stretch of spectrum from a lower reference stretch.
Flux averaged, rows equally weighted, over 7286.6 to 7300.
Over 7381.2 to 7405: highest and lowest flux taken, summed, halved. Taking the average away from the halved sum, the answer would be 1.75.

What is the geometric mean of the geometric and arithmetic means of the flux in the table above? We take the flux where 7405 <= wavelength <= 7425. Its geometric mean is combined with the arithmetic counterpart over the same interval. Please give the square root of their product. 12.3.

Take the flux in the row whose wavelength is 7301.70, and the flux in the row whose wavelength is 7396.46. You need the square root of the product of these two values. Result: 11.1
